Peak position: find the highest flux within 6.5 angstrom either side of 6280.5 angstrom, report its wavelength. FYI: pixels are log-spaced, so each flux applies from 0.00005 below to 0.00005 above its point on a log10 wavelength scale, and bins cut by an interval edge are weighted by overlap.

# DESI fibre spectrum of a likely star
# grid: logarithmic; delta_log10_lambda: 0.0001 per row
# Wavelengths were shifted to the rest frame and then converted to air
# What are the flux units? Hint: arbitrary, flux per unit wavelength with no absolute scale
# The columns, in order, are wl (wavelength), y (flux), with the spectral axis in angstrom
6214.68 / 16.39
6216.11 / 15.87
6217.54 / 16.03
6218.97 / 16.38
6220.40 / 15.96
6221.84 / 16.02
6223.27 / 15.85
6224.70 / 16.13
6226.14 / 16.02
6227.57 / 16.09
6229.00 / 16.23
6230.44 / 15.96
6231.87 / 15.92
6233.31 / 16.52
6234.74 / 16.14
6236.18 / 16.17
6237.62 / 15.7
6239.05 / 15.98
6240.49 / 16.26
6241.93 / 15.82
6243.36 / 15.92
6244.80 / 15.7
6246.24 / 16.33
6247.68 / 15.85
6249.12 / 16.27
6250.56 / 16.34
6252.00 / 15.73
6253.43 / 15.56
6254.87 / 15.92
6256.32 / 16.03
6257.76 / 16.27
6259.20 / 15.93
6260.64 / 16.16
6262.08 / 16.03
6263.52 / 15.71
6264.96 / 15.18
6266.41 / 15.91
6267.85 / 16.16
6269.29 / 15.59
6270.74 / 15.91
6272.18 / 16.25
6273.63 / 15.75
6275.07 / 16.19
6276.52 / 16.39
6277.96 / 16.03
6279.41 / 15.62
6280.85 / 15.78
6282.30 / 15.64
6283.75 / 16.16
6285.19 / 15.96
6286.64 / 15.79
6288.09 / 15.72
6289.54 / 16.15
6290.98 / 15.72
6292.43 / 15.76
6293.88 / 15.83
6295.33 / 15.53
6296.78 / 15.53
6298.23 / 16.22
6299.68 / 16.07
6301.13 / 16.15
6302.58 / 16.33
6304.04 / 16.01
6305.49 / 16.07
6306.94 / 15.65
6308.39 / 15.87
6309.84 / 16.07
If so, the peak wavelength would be 6276.52 angstrom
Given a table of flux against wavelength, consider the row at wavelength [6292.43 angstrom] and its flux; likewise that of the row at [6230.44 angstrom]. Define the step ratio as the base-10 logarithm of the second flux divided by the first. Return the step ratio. 0.005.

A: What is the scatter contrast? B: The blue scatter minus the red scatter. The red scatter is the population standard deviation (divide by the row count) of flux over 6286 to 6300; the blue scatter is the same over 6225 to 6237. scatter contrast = -0.052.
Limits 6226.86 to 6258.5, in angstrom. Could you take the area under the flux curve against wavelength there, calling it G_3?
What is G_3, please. 507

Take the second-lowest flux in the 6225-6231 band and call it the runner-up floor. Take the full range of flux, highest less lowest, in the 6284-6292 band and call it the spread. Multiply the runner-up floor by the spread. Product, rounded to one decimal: 6.9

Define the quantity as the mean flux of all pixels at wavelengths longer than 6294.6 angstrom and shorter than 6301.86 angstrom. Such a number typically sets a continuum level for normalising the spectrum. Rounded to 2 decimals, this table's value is 15.90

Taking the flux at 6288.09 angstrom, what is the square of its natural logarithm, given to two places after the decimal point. 7.59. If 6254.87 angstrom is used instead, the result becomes 7.66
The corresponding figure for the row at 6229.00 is 7.77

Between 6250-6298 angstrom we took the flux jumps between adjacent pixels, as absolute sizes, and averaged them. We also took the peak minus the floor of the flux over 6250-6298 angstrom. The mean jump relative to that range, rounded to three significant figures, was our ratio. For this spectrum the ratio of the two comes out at 0.250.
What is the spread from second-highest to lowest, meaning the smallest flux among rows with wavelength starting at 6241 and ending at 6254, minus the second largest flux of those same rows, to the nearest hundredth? -0.77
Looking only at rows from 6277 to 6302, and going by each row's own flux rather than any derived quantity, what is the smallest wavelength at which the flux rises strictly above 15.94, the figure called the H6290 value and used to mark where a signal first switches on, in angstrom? 6277.96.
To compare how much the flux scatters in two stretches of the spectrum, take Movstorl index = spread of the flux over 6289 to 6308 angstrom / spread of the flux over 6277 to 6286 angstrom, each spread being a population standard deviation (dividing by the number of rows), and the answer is 1.3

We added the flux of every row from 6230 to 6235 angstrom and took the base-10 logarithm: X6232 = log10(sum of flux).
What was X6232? 1.81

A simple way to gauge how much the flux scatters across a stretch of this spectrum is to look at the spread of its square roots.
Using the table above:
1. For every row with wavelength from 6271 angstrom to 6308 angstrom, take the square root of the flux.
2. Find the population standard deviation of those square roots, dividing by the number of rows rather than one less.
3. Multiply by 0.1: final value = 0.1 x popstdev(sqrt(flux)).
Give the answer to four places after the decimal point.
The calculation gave 0.0032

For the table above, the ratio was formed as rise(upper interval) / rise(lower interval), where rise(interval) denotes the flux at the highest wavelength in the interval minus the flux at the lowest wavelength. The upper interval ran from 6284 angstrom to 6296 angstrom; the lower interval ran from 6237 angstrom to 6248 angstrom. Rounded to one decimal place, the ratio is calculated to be -2.9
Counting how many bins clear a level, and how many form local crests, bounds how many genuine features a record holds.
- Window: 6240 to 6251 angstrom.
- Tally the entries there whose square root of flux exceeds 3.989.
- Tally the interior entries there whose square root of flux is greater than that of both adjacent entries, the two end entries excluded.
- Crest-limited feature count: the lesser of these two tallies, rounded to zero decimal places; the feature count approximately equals 2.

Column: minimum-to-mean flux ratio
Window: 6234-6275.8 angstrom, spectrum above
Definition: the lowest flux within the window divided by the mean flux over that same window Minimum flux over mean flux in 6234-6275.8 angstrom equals 0.951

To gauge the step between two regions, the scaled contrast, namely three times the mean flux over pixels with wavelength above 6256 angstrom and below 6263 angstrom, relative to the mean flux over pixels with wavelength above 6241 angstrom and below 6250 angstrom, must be 3.02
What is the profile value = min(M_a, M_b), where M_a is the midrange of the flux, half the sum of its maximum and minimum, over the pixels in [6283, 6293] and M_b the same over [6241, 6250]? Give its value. 15.94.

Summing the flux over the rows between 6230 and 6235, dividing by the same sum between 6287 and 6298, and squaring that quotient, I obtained 0.34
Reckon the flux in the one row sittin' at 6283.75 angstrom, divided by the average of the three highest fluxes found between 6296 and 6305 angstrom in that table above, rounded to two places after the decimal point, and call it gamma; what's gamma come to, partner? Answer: 1.00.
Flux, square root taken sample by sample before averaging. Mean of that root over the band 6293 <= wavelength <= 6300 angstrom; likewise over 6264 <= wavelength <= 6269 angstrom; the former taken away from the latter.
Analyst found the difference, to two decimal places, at -0.01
